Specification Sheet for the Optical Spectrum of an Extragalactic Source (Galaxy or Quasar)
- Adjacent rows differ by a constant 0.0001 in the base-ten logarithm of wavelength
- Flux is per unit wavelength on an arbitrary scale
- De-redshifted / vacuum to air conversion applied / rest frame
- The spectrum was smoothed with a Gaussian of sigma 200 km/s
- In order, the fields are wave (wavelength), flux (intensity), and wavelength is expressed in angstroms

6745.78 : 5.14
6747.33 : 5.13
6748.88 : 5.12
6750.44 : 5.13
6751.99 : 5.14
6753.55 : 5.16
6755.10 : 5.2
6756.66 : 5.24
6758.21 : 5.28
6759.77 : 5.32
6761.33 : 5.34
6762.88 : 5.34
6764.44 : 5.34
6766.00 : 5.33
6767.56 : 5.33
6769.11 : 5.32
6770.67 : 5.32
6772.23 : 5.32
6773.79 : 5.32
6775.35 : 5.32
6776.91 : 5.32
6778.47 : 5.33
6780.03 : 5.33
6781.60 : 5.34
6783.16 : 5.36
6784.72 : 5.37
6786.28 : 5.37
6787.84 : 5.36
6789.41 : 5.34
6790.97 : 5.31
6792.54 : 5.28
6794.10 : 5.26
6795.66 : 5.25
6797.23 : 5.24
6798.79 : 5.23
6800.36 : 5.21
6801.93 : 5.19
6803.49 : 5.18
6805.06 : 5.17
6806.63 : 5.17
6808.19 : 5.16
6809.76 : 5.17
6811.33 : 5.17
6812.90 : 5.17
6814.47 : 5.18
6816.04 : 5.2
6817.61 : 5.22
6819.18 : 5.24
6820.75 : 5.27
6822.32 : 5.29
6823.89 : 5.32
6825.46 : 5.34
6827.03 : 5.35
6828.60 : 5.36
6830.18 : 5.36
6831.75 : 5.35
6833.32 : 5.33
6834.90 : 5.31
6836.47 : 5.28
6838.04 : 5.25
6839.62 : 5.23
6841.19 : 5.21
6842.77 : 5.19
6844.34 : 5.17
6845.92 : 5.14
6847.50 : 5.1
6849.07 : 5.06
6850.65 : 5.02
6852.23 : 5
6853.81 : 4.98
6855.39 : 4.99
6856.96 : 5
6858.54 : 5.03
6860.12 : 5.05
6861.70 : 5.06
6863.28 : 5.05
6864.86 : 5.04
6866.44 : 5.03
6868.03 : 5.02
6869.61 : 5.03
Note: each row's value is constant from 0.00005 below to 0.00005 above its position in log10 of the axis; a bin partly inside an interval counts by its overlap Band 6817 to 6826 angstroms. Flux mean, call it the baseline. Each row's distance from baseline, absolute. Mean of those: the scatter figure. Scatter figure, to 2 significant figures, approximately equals 0.037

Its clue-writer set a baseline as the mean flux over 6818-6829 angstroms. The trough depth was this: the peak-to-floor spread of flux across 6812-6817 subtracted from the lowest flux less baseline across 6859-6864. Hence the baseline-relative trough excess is -0.29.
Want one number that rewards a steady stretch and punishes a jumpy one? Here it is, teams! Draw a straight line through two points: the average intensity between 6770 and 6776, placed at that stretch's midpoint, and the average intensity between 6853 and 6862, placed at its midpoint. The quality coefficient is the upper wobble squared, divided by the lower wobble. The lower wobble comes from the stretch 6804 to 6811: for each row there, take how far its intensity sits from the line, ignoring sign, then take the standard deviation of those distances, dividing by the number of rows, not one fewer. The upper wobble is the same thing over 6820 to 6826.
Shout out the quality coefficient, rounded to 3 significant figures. 0.166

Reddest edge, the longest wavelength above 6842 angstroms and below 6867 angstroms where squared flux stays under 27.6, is 6866.44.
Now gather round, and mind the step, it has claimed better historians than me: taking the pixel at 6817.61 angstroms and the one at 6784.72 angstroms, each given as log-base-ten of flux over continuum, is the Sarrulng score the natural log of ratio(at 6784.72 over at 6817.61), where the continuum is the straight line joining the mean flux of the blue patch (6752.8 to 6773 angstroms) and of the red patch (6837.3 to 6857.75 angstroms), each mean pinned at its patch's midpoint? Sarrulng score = 0.91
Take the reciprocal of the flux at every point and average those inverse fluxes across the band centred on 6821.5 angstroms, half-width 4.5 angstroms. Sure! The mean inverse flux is 0.189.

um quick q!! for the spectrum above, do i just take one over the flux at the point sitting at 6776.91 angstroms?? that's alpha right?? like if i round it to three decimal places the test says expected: 0.188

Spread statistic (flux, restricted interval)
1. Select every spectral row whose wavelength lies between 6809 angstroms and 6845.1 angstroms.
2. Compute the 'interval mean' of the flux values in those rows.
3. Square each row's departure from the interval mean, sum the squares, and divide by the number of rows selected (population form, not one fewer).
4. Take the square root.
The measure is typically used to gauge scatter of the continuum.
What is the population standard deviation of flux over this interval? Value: 0.068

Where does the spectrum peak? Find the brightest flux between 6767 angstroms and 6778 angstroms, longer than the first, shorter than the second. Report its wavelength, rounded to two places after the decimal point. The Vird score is 6767.56 angstroms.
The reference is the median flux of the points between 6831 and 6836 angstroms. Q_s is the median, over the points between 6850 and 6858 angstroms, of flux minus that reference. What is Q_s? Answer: -0.33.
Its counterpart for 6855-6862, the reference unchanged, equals -0.30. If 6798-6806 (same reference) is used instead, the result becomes -0.14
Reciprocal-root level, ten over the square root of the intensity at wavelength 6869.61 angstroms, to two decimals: 4.46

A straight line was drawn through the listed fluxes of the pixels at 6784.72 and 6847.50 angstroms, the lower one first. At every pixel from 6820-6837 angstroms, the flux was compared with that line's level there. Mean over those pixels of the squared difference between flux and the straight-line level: 0.022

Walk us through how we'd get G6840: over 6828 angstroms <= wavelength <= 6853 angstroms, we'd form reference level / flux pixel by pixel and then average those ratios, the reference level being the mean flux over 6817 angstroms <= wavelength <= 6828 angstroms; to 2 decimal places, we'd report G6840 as 1.02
